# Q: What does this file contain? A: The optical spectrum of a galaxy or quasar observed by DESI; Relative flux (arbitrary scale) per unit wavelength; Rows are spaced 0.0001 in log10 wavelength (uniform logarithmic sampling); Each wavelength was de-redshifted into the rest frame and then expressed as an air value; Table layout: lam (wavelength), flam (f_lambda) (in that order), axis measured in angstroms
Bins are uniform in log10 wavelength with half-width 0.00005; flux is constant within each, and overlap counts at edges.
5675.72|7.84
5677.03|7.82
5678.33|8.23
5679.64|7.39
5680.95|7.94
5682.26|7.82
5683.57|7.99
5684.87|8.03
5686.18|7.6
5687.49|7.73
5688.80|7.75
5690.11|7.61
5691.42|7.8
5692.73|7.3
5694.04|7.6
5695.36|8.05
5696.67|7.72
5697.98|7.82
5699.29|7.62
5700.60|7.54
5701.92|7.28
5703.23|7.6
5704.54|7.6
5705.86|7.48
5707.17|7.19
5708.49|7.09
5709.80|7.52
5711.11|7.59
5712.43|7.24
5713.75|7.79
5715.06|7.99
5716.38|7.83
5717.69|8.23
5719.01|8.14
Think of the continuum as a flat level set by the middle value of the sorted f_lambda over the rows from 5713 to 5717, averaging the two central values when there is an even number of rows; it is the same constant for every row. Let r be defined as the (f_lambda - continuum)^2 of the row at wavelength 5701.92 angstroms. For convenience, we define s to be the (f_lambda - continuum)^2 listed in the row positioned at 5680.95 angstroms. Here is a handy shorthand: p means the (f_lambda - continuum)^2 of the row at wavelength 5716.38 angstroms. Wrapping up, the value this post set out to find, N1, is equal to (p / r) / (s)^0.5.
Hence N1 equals 0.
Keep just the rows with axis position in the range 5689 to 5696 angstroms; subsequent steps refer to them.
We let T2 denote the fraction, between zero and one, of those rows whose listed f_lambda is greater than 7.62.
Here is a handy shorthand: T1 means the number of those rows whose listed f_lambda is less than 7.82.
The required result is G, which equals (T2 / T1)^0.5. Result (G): 0.32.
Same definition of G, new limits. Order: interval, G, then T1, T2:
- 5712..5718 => 0.63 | 2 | 0.80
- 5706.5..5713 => 0.00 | 5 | 0.00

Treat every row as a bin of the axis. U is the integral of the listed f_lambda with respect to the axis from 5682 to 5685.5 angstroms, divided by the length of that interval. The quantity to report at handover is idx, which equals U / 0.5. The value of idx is 16.0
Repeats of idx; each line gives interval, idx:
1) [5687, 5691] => 15.4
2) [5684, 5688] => 15.6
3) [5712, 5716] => 15.4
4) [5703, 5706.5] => 15.1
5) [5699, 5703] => 15.0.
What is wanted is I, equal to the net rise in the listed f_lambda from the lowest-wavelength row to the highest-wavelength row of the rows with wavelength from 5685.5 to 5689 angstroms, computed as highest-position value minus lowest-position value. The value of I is 0.15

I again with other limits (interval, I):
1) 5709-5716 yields 0.47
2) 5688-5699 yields 0.07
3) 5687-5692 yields 0.07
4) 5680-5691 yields -0.33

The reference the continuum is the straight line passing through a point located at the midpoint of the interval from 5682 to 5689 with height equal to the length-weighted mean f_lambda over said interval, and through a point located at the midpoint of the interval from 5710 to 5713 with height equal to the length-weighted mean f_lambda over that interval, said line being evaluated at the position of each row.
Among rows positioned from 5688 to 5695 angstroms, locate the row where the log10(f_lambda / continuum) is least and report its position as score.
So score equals 5692.73 angstroms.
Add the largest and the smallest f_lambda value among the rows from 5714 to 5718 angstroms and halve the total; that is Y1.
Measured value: 8.03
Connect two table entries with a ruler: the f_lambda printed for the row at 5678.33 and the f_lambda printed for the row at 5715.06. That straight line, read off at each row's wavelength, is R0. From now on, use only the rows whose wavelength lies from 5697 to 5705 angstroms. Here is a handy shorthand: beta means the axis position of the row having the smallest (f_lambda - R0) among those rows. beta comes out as 5701.92 angstroms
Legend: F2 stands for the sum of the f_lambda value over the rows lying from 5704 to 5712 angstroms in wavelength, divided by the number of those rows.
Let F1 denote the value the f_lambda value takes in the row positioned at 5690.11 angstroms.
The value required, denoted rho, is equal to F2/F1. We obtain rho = 0.97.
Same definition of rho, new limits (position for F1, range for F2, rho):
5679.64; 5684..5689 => 1.05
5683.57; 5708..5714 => 0.93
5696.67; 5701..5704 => 0.96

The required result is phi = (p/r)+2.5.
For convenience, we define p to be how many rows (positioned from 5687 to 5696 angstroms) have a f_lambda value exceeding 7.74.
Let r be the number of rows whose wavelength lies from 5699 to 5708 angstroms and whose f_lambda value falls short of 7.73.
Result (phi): 2.93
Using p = 3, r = 7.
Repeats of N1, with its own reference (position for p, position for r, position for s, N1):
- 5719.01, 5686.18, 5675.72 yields 182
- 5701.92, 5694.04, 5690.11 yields 26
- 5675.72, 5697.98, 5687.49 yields 10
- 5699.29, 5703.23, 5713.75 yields 21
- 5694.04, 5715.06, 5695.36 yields 9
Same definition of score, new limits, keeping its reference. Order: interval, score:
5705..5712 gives 5708.49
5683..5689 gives 5686.18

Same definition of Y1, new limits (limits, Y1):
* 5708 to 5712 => 7.34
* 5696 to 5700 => 7.72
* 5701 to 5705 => 7.44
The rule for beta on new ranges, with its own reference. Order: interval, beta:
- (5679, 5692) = 5679.64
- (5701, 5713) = 5708.49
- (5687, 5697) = 5692.73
